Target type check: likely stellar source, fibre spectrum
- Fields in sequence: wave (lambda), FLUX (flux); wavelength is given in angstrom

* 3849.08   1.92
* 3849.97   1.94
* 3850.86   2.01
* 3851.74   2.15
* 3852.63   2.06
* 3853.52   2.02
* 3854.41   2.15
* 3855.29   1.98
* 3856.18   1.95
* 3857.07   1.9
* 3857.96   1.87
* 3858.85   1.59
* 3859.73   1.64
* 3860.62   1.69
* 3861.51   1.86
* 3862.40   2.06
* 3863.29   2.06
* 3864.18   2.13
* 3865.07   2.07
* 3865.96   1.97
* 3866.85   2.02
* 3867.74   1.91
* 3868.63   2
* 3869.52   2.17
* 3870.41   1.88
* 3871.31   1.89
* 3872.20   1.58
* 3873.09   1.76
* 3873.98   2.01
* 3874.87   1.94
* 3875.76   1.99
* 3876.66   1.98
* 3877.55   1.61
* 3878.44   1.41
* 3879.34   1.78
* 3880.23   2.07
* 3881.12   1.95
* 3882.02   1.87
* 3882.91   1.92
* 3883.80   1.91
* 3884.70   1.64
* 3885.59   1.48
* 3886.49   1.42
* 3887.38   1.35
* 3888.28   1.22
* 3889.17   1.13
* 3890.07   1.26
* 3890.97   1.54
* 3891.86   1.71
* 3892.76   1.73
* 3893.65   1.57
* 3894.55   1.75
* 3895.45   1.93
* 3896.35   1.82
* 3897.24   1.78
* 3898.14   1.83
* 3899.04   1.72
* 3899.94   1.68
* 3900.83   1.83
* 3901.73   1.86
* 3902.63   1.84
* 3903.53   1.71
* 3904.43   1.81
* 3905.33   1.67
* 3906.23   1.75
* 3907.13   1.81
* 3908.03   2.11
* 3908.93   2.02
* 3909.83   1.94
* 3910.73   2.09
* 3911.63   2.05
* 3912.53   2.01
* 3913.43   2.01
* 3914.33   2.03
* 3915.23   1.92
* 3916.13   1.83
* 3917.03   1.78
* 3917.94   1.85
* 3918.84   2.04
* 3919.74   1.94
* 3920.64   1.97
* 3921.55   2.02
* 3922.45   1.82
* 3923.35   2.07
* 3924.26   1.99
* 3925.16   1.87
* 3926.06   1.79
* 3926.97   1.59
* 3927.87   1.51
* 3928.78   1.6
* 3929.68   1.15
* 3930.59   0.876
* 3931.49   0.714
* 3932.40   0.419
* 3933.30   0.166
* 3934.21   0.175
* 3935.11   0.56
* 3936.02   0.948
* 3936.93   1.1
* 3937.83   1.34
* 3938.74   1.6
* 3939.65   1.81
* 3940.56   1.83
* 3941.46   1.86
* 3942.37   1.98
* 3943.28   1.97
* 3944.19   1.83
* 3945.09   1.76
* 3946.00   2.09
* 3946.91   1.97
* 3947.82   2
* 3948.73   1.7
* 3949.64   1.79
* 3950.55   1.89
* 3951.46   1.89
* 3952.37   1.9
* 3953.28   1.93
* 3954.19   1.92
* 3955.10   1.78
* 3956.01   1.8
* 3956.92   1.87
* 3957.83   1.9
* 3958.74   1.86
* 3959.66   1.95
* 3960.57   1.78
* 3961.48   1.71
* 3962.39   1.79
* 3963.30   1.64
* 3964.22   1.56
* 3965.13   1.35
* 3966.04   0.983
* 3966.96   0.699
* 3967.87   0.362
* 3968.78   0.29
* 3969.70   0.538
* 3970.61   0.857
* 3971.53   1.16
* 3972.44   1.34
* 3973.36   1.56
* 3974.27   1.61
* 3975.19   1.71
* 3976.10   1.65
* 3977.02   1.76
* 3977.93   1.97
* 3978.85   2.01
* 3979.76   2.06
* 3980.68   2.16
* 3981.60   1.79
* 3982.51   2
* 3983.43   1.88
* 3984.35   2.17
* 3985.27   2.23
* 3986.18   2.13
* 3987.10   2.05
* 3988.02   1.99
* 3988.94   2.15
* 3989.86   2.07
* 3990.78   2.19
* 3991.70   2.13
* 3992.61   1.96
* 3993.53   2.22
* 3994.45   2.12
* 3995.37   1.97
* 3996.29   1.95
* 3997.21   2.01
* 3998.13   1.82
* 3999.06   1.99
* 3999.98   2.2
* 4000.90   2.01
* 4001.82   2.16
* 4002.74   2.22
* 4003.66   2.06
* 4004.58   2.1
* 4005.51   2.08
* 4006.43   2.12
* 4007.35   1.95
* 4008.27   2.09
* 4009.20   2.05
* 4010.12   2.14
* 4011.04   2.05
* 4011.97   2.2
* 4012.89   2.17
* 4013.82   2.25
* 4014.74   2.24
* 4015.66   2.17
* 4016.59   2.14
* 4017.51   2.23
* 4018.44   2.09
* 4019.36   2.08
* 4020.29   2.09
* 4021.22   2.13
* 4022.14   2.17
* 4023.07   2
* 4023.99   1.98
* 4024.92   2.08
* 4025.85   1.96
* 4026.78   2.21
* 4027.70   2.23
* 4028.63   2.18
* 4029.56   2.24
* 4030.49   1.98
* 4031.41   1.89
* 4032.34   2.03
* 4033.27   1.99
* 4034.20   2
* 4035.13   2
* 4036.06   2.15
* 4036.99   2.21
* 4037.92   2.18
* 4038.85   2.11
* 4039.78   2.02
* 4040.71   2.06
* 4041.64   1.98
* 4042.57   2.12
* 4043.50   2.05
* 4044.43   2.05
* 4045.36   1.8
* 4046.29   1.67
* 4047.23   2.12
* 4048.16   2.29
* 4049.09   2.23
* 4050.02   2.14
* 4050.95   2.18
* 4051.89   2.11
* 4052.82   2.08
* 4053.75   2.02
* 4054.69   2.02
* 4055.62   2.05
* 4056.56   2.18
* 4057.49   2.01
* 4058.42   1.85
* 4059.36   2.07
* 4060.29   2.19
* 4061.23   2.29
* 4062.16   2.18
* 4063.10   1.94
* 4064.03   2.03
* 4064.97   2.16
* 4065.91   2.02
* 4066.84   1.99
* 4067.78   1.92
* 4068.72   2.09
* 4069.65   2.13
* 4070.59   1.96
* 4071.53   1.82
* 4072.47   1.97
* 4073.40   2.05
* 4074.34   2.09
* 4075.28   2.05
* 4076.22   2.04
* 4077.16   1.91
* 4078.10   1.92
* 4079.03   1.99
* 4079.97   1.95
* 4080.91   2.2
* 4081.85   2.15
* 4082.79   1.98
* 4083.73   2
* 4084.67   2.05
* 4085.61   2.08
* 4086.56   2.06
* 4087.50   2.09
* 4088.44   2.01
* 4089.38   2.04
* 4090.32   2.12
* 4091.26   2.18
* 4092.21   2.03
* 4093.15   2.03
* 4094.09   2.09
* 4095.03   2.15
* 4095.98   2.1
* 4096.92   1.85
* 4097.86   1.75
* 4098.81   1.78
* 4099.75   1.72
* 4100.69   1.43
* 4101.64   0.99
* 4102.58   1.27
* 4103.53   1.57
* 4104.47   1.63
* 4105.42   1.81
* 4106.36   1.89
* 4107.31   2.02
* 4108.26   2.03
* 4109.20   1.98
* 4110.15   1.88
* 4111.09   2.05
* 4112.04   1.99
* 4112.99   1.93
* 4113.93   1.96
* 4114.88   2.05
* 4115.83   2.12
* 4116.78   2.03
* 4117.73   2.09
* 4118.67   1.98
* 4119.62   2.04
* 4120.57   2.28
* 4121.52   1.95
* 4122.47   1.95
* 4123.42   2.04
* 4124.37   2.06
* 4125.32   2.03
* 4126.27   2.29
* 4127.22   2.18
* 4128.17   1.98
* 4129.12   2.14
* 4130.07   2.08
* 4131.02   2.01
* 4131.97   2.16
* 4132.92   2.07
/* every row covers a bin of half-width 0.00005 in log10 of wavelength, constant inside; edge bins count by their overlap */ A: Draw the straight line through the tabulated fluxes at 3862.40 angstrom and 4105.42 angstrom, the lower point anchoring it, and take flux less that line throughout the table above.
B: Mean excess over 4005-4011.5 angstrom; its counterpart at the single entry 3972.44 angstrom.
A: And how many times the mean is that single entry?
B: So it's -3.8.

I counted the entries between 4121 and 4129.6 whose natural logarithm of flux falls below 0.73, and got 6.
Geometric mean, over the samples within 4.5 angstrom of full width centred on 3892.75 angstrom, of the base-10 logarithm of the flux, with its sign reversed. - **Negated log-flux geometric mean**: -0.218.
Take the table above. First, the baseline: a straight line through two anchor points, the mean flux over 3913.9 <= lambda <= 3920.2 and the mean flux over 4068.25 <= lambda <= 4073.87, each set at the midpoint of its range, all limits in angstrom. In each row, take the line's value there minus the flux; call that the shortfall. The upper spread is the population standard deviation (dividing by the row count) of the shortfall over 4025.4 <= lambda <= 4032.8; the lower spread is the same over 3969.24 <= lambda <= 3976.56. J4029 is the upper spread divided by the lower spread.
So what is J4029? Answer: 0.33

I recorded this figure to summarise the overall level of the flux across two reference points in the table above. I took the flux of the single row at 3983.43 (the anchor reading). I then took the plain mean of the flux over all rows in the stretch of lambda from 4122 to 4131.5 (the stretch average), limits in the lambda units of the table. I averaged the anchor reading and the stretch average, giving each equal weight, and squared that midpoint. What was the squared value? 3.91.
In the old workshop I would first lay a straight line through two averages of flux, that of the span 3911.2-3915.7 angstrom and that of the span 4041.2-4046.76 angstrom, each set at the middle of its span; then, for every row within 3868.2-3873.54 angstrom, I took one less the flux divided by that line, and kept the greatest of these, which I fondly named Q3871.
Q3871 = 0.22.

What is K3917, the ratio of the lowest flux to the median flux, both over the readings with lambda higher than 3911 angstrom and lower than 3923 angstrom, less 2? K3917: -1.096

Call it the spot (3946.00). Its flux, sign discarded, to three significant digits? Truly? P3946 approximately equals 2.09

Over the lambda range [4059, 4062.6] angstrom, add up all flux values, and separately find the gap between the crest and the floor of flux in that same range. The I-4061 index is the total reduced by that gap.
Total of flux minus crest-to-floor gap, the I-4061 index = 8.5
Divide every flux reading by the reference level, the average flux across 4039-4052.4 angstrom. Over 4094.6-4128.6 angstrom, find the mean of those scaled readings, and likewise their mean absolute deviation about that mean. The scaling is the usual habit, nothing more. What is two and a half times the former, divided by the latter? 25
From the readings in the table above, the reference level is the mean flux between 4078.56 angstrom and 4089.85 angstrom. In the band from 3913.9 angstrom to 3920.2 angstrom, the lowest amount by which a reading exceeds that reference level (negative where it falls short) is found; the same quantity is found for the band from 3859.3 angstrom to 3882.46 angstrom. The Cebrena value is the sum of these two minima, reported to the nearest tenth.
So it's -0.9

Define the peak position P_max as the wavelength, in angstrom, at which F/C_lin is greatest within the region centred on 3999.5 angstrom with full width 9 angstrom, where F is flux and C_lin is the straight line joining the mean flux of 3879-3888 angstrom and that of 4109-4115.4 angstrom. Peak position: 4002.74 angstrom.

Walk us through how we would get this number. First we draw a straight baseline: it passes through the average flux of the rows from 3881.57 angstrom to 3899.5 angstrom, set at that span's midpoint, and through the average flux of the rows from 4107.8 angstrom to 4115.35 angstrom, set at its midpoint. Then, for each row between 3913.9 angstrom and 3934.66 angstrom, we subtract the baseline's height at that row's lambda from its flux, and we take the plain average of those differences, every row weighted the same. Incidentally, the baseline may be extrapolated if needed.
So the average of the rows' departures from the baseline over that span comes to -0.2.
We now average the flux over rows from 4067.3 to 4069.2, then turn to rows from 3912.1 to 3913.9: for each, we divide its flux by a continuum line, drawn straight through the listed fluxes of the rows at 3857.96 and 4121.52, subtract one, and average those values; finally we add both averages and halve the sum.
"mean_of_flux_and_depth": 1.04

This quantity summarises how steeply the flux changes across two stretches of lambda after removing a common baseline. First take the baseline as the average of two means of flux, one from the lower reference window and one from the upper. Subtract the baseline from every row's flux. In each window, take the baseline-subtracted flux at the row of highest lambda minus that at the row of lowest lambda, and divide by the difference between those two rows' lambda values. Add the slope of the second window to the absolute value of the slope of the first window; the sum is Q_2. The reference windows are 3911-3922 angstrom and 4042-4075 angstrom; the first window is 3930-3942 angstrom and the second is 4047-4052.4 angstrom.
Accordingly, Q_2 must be 0.088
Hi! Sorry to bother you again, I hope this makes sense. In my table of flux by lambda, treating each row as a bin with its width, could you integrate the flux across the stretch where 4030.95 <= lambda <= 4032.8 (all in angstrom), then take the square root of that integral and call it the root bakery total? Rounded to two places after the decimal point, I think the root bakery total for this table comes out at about 1.91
